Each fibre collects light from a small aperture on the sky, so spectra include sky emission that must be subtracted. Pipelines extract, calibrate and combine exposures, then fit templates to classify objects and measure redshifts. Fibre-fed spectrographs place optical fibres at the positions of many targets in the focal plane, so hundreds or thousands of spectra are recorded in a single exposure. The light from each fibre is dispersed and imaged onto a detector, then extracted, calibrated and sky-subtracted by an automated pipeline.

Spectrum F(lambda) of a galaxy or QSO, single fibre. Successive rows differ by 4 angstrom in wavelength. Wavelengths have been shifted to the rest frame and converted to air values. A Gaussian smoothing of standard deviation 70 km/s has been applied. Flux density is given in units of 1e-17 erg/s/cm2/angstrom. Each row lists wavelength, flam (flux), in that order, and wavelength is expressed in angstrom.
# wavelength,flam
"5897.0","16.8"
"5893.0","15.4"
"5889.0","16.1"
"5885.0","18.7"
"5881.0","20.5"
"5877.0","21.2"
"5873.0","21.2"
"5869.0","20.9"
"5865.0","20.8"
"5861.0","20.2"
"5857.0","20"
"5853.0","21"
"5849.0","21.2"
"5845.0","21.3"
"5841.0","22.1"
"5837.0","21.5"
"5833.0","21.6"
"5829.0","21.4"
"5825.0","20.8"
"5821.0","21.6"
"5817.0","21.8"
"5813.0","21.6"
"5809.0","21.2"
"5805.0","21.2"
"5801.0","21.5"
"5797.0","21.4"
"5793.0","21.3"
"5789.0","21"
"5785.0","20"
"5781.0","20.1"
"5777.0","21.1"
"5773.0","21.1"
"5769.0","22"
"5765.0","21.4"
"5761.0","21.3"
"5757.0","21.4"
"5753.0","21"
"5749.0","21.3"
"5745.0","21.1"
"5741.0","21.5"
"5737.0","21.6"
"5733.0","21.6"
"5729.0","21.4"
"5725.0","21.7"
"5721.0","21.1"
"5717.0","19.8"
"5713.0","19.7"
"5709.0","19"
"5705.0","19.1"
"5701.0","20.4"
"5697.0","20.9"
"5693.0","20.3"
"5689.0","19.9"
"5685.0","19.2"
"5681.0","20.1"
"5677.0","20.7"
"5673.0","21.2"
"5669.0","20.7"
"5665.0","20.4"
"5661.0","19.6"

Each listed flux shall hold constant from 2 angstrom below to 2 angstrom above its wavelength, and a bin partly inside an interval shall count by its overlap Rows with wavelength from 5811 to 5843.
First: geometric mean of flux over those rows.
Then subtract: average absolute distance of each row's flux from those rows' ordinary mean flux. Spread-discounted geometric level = 21.3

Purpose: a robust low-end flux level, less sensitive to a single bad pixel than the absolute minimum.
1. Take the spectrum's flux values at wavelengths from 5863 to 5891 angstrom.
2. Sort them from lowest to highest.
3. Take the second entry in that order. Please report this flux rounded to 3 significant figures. 18.7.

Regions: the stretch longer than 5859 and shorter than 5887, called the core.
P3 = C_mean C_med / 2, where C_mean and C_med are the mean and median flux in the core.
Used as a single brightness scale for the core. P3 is 213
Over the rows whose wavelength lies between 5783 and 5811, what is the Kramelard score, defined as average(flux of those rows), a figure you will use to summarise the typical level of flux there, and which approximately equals 21.1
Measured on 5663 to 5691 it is 20.3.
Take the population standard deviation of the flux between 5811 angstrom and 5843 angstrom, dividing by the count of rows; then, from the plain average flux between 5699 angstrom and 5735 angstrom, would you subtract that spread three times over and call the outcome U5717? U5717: 19.38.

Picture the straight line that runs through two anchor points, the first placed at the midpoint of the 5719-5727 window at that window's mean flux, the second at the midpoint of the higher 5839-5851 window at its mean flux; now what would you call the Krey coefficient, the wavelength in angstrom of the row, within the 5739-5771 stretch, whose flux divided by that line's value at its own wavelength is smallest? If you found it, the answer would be 5753.0 angstrom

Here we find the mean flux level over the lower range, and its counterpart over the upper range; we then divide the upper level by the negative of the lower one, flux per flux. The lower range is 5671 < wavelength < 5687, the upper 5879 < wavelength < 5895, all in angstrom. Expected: -0.87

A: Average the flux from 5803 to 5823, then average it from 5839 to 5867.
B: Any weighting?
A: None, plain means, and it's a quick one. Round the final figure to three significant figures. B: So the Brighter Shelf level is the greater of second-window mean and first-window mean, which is 21.5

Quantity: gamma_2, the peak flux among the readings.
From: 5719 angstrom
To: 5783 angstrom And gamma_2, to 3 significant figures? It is 22.0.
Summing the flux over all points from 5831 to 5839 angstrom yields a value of 43.1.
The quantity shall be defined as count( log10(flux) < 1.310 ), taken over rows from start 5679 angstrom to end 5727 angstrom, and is 9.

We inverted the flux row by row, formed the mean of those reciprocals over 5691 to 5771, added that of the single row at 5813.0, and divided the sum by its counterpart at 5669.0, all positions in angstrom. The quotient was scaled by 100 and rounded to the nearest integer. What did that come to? 195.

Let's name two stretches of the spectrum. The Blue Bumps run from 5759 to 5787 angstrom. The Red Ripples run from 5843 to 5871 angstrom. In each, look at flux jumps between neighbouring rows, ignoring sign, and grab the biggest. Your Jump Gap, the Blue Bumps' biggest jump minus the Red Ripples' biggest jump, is 0.0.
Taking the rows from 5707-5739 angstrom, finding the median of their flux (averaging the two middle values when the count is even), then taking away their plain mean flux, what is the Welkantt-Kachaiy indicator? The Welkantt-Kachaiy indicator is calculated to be 0.51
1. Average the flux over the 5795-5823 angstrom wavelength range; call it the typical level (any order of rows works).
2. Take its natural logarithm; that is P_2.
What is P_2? 3.07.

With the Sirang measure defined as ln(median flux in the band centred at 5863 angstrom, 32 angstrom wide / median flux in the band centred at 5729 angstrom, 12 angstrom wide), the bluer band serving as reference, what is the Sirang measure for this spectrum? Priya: -0.031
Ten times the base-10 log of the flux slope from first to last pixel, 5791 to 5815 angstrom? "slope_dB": -18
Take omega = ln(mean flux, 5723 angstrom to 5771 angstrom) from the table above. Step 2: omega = 3.07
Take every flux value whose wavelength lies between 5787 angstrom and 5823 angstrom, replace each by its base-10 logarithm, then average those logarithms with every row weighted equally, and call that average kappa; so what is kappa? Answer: 1.33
